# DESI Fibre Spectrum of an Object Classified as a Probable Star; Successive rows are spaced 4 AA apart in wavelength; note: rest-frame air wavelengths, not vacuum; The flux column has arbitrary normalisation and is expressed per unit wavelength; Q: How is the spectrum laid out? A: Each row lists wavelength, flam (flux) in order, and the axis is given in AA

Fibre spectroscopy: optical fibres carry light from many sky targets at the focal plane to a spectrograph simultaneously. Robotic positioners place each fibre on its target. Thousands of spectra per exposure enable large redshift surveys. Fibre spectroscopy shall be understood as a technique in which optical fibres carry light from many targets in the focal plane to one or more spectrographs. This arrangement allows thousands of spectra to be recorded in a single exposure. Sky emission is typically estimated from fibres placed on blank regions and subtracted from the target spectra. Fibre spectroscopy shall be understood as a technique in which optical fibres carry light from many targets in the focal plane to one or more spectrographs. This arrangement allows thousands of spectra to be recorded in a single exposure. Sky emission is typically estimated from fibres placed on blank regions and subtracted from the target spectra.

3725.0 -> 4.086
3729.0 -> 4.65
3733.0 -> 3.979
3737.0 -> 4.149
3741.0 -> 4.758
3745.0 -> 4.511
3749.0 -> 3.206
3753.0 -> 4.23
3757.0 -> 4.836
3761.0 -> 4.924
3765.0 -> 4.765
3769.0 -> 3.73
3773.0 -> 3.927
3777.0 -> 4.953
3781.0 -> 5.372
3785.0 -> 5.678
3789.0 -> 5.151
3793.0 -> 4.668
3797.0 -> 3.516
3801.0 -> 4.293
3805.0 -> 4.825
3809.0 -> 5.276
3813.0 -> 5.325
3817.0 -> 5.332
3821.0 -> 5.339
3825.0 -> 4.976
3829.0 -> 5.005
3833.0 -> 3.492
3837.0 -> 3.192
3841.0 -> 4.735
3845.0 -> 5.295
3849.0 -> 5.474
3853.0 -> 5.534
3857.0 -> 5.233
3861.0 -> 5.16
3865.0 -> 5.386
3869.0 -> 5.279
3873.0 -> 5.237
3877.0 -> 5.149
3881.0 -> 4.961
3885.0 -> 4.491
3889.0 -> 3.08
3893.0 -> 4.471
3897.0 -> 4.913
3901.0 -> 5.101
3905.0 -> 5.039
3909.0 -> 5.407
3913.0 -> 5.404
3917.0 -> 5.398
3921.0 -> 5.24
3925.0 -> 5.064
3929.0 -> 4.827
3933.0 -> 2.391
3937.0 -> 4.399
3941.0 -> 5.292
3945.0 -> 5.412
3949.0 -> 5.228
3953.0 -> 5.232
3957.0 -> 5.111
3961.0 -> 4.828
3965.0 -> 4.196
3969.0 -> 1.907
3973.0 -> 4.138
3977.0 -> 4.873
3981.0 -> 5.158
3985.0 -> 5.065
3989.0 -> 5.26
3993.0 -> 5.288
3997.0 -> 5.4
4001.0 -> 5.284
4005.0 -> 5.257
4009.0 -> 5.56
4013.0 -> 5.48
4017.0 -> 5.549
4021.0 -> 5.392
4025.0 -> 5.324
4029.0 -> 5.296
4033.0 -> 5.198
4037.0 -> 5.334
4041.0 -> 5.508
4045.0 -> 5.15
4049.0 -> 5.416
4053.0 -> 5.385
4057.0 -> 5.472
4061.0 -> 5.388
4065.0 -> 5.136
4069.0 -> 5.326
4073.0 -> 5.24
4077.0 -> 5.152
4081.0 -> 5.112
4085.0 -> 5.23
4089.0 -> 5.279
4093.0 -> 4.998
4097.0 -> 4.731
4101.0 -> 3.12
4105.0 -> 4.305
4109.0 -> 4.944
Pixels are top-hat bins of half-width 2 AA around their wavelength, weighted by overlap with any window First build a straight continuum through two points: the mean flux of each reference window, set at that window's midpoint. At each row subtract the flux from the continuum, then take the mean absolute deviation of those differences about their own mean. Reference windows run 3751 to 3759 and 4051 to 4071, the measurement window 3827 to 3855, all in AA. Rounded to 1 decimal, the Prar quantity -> 0.8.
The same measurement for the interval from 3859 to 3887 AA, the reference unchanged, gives 0.2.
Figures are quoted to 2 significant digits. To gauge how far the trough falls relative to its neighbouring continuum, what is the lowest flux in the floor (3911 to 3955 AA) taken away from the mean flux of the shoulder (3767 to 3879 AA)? 2.5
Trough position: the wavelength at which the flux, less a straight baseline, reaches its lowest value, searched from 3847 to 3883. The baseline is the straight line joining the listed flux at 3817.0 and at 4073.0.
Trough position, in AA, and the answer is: 3881.0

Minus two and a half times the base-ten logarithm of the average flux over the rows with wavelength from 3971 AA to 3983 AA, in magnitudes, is -1.69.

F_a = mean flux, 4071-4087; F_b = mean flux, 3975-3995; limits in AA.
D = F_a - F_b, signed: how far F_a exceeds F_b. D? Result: 0.1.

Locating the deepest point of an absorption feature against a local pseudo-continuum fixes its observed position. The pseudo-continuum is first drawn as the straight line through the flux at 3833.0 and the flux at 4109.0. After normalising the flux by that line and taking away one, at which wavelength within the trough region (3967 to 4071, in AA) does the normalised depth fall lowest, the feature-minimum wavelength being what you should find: 3969.0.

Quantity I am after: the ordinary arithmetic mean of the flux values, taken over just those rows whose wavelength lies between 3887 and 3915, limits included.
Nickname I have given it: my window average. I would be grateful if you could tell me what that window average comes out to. 4.77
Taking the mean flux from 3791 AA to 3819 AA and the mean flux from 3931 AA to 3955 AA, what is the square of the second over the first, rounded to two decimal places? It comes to 0.96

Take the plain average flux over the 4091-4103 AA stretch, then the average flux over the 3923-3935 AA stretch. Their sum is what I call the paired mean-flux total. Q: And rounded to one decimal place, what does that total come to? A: 8.4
